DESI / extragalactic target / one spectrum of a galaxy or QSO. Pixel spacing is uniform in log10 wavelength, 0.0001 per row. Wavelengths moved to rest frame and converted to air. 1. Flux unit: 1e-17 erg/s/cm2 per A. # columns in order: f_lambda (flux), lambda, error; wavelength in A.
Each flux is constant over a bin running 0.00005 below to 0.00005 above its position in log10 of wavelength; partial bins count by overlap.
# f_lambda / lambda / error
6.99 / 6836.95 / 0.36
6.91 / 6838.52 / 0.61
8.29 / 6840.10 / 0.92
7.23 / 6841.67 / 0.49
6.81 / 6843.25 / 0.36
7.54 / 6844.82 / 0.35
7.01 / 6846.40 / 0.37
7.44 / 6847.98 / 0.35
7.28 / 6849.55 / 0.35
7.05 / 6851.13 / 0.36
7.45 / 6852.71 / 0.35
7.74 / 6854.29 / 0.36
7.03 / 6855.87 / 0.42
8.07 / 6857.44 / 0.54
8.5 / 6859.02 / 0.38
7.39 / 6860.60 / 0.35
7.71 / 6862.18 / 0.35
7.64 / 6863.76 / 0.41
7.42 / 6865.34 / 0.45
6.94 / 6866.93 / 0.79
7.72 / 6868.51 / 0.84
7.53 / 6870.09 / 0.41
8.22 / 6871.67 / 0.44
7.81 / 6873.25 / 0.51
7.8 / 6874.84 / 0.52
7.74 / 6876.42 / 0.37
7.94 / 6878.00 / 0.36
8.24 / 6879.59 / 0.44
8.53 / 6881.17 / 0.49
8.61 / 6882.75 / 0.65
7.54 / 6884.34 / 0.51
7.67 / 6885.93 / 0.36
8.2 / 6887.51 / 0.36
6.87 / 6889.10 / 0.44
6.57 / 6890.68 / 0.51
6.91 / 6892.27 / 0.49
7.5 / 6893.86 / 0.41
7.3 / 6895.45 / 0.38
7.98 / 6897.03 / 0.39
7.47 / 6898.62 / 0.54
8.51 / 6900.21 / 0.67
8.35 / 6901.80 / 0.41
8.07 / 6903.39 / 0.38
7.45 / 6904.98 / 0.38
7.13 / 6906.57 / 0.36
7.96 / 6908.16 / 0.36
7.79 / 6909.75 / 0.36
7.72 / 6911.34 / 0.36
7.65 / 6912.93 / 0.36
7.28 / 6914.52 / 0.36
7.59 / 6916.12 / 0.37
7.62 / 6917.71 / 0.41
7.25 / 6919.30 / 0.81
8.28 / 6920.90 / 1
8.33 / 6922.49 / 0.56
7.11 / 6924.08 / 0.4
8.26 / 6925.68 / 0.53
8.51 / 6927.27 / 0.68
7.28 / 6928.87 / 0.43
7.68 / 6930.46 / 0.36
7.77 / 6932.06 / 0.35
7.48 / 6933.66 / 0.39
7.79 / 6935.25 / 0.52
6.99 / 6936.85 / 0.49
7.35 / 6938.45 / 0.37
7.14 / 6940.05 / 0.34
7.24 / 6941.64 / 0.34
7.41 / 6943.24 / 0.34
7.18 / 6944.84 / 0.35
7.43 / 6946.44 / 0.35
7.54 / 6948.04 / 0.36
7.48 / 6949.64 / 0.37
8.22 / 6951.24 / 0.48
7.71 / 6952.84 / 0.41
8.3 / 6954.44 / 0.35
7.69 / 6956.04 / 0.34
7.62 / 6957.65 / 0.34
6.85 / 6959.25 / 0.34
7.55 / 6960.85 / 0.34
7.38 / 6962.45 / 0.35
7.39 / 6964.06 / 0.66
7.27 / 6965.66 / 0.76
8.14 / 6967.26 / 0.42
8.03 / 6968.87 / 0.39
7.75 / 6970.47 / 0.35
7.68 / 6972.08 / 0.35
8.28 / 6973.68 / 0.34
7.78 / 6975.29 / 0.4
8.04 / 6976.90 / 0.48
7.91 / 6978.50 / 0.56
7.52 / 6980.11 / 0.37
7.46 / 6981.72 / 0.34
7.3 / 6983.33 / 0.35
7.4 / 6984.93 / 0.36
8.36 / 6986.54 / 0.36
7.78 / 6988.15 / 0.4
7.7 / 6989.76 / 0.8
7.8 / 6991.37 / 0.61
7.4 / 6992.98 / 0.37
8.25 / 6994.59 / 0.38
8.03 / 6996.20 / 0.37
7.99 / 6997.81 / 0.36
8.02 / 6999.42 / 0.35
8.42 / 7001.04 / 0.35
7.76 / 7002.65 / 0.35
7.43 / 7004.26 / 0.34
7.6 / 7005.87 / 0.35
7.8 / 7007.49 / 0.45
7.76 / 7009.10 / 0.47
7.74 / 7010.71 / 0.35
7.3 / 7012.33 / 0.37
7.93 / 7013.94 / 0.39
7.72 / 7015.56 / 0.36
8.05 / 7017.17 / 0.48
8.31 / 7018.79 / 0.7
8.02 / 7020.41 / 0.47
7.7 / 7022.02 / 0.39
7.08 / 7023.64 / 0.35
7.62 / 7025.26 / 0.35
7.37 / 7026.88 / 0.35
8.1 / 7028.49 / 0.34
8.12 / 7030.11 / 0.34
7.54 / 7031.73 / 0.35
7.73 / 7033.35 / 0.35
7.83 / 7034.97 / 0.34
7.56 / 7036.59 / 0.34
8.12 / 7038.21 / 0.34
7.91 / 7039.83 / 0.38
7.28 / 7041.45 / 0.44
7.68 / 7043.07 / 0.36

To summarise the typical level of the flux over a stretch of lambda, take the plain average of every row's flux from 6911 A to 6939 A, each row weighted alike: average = 7.66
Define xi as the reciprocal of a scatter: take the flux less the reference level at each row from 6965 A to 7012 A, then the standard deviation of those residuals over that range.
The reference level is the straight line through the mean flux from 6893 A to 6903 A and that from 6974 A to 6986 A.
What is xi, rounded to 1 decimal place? 3.2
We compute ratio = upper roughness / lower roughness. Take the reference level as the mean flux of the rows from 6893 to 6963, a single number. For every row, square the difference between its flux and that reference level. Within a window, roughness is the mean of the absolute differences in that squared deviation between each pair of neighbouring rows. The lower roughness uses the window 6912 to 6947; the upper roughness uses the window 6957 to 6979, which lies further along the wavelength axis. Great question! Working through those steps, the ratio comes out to 1.24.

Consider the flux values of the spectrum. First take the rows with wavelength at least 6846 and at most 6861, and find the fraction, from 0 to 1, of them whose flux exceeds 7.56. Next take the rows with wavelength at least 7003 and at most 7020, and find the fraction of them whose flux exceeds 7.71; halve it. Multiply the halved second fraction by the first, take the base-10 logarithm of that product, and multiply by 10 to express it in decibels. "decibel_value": -10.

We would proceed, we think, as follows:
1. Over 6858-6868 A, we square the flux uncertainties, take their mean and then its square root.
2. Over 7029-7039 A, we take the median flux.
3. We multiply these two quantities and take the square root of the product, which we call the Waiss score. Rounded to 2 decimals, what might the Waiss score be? 1.93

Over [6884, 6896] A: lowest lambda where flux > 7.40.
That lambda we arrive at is 6884.34 A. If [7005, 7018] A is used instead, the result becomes 7005.87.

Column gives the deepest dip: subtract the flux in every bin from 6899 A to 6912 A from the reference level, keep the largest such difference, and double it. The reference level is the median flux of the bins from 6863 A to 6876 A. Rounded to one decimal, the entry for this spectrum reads 1.1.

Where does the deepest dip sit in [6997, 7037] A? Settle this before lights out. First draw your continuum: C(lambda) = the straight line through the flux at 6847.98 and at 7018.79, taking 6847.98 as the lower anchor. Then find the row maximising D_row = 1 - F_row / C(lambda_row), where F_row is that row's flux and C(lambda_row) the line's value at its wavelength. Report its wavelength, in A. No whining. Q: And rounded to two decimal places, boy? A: 7023.64 A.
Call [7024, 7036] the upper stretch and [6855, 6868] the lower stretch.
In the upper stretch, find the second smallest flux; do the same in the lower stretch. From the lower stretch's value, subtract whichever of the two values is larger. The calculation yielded -0.5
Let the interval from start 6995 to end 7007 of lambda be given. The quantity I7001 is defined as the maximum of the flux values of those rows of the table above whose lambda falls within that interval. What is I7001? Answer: 8.42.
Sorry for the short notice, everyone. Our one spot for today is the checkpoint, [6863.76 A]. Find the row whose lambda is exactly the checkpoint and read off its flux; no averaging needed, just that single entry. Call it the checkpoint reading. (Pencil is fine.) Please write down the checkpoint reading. 7.64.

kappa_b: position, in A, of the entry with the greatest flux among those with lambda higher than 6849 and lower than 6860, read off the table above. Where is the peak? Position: 6859.02 A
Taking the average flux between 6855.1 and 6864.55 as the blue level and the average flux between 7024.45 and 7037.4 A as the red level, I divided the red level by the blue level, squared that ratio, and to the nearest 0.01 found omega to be 1.00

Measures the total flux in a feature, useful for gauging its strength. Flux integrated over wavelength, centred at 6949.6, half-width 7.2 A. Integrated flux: 110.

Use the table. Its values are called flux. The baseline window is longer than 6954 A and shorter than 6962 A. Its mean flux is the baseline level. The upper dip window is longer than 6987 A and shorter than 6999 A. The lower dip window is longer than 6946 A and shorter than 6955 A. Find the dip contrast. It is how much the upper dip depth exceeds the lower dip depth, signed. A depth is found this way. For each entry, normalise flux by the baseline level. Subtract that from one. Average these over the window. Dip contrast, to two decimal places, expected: -0.01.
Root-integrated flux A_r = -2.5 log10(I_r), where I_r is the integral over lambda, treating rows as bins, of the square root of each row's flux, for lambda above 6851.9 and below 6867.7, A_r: -4.096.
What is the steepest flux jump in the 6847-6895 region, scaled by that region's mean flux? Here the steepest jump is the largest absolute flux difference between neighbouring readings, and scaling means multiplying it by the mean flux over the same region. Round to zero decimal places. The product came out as 10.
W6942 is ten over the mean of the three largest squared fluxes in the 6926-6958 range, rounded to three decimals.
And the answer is 0.144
